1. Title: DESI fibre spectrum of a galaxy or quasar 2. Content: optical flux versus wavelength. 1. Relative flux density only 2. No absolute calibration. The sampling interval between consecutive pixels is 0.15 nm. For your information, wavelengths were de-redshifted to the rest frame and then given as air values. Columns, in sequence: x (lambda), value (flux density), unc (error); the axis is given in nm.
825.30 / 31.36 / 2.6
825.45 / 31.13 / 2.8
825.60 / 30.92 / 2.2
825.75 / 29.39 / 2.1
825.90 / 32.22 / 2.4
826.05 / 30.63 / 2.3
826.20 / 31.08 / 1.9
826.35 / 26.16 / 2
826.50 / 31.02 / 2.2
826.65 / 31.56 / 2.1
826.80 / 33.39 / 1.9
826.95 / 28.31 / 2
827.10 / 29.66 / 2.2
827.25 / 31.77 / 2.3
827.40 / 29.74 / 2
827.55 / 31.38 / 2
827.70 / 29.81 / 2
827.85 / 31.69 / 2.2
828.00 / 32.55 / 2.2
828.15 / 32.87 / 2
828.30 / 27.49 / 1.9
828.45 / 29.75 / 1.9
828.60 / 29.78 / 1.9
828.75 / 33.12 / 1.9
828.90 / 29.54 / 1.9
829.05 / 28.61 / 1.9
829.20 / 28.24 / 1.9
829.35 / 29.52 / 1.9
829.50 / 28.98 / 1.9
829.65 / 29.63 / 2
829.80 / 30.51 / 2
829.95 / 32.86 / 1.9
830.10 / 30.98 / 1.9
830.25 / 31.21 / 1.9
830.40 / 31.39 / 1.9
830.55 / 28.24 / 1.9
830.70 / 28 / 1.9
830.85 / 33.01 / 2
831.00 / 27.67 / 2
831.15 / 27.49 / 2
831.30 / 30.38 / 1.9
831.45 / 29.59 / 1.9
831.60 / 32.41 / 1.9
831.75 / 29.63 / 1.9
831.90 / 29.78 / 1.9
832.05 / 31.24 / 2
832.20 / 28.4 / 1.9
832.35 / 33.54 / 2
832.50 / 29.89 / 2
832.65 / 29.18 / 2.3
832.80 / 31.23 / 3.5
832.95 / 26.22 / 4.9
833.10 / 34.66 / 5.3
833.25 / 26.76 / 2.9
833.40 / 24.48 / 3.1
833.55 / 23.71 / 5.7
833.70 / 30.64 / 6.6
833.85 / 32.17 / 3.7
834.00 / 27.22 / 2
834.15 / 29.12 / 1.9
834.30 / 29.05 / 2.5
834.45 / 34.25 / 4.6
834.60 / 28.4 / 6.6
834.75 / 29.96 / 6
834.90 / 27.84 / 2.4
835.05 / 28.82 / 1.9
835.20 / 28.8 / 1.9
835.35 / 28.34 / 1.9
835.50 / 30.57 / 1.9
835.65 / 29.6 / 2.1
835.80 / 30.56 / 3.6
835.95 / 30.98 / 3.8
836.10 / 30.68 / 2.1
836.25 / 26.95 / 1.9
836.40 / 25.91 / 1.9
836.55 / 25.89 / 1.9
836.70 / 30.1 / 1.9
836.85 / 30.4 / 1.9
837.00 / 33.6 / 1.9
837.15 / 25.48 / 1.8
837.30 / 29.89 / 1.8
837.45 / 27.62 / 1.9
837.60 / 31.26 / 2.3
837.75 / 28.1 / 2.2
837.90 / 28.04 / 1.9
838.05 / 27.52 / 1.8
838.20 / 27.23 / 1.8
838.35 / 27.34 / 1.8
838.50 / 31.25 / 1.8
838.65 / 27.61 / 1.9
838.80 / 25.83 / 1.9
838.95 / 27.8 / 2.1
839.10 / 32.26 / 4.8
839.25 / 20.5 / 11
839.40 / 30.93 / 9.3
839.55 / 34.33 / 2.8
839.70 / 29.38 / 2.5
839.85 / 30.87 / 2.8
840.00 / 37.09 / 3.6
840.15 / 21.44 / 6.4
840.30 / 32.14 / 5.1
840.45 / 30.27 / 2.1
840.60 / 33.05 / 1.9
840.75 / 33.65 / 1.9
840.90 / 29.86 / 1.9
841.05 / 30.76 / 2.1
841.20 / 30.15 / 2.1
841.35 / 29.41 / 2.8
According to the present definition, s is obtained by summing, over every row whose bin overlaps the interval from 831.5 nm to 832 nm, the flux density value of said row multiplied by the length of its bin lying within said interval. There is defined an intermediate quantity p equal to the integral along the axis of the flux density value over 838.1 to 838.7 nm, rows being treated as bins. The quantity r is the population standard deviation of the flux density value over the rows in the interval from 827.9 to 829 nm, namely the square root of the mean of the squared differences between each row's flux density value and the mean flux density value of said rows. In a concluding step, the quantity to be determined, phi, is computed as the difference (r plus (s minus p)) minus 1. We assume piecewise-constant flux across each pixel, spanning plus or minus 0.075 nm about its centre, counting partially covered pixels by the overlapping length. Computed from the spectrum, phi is -1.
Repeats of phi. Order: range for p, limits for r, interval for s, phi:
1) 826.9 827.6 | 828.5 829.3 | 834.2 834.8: -2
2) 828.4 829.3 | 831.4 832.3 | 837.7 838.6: -1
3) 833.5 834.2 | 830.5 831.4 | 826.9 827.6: 2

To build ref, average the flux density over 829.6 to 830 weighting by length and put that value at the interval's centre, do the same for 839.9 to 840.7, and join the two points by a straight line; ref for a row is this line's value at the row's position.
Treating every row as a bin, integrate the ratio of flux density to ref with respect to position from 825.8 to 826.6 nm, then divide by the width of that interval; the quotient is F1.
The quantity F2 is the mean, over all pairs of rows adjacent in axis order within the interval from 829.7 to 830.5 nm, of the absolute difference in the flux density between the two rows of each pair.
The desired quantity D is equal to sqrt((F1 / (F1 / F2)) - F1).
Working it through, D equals 0.4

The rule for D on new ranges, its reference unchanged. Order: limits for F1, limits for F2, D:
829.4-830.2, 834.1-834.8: 1.5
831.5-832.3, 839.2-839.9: 2.0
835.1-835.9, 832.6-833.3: 2.2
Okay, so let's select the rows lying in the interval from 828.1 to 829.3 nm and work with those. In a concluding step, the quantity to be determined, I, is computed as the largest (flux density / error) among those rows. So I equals 17.4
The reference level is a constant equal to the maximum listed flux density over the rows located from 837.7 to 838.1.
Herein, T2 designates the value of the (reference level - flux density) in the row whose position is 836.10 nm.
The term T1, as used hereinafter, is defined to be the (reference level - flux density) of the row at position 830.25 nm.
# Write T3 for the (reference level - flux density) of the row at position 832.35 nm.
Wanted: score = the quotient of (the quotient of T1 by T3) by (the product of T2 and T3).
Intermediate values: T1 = -3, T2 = -2.58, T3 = -5.4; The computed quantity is 0.041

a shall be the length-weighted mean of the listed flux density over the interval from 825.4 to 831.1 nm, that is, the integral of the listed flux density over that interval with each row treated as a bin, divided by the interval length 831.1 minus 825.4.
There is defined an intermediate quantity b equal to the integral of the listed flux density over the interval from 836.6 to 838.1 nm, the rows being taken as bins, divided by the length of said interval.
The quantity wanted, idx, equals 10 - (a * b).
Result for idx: -875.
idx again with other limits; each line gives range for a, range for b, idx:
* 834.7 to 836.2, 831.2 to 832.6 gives -891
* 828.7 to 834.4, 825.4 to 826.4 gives -890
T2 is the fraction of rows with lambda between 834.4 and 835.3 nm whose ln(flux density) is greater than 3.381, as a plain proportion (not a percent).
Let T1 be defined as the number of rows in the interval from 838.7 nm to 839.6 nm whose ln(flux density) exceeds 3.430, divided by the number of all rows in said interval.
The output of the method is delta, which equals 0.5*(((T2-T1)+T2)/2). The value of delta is 0.04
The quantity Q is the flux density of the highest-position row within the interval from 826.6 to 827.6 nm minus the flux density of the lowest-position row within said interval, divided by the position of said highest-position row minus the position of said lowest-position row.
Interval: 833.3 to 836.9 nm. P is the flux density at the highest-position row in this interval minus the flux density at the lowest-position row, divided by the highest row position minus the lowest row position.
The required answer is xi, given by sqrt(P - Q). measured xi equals 1.4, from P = 1.7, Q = -0.2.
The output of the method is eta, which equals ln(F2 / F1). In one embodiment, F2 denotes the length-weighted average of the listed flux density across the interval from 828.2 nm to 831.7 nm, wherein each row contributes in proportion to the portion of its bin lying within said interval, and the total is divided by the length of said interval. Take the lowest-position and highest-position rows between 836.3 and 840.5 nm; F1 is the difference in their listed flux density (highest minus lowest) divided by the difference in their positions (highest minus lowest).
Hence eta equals 3.3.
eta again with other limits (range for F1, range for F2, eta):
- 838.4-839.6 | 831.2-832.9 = 2.3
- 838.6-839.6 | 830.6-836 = 1.4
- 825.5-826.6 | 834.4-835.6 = 5.6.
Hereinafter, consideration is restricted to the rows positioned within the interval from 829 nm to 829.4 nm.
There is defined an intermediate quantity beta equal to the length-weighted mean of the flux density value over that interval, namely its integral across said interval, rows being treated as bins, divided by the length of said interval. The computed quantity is 28.8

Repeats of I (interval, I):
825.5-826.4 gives 16.4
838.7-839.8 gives 13.6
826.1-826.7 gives 16.4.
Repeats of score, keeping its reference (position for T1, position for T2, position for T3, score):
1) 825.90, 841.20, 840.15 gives 0.045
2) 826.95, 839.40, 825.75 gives 0.045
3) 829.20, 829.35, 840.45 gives 0.021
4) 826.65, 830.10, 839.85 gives 0.157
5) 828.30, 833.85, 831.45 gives -0.068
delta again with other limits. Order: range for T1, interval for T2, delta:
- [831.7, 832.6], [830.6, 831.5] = 0.17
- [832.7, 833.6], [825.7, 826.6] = 0.25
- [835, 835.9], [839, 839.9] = 0.33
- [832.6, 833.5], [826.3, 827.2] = 0.25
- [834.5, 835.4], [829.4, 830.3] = 0.42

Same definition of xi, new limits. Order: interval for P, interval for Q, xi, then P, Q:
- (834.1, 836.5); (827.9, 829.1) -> 1.5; -1.4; -3.8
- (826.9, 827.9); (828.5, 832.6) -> 1.9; 3.8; 0.0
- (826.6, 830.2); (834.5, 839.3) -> 1.2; -0.2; -1.7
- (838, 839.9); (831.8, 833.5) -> 2.3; 1.9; -3.5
